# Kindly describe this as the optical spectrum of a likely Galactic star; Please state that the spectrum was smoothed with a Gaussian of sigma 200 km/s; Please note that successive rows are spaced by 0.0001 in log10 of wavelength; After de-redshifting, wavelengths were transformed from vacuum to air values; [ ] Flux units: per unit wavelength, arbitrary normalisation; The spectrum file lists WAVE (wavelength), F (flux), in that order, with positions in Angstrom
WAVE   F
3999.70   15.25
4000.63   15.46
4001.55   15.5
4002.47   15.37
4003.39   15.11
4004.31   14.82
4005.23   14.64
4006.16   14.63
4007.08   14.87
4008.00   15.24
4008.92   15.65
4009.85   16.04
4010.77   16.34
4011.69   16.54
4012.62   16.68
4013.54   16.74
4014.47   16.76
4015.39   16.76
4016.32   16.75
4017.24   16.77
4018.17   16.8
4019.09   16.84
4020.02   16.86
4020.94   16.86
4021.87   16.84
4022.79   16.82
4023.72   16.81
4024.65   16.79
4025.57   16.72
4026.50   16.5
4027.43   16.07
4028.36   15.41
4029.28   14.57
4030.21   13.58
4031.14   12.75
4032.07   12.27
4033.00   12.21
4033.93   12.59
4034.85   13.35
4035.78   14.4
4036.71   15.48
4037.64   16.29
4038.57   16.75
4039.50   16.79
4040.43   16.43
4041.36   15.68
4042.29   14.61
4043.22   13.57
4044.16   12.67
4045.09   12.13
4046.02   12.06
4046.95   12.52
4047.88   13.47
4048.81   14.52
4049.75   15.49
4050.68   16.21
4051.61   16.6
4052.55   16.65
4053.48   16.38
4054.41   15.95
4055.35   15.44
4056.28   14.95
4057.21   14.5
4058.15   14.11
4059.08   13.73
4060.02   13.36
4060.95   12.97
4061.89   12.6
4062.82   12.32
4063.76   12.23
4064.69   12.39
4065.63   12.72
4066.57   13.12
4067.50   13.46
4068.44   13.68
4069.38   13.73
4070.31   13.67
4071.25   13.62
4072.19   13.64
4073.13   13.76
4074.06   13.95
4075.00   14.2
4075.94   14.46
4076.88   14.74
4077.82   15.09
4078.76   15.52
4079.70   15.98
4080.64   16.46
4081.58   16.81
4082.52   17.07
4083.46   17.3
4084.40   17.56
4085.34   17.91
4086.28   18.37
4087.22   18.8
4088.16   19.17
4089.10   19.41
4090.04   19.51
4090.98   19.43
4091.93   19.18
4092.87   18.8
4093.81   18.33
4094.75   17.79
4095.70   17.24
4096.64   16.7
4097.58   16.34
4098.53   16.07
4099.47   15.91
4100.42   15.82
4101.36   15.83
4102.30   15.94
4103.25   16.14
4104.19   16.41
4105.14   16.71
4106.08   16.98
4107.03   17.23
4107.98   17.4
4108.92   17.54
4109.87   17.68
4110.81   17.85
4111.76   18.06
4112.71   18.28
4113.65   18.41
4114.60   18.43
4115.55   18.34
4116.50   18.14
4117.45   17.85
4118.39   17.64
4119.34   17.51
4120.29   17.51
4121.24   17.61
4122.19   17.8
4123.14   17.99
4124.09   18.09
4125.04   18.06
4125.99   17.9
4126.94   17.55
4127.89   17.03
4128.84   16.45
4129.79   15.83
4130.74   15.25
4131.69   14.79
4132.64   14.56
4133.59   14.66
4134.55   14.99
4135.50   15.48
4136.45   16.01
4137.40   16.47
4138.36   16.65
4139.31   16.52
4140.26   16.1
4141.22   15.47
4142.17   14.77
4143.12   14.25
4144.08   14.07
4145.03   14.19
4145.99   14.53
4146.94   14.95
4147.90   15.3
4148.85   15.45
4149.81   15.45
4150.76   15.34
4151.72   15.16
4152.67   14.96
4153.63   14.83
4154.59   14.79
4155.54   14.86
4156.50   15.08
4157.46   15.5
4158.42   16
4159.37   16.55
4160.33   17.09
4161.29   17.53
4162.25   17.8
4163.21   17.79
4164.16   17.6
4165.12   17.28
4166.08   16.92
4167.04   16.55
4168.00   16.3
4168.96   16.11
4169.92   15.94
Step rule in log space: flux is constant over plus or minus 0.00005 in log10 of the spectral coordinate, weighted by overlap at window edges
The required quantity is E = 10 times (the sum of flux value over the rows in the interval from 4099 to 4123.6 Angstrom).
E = 4510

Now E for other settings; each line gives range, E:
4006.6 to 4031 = 4226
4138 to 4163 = 4032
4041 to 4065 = 3671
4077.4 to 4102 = 4524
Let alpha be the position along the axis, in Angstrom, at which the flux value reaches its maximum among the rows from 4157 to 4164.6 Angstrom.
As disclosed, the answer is 4162.25 Angstrom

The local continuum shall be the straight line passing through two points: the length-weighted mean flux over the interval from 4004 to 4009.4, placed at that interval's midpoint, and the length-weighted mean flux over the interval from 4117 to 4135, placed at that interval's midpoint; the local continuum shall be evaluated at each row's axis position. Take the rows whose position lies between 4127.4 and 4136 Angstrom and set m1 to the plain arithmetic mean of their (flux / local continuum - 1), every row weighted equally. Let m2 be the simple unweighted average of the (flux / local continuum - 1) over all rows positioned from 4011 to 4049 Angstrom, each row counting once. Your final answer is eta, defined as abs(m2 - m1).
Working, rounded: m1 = -0.08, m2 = 0.00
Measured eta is 0.08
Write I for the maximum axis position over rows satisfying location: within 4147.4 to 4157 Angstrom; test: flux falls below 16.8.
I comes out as 4156.50 Angstrom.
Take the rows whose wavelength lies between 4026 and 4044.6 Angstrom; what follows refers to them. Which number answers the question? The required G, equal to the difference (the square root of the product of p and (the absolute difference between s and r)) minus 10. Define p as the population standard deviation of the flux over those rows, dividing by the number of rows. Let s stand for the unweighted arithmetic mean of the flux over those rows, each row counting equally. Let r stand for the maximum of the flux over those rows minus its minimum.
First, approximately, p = 1.58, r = 4.6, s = 14.6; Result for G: -6.0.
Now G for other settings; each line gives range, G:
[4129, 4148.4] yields -6.9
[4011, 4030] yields -7.2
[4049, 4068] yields -6.1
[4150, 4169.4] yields -6.3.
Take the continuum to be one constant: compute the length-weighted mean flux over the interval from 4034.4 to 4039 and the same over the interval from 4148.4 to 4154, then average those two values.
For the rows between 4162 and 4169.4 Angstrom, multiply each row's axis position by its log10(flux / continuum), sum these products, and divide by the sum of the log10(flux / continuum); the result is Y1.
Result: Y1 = 4164.9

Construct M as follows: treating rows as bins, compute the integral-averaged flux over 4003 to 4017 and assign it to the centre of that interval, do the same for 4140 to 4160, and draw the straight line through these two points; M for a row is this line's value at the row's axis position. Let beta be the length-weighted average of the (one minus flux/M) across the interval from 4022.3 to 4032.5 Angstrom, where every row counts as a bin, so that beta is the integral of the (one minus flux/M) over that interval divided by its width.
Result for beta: 0.03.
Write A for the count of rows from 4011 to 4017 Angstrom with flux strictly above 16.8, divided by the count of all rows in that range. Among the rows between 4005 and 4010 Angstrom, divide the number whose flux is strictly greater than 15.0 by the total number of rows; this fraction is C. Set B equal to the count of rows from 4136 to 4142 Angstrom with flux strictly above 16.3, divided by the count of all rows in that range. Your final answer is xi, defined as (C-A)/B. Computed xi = 1.0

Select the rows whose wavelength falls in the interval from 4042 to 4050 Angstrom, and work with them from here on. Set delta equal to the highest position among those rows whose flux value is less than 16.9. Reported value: 4049.75 Angstrom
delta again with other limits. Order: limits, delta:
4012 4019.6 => 4019.09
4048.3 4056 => 4055.35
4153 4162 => 4159.37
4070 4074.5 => 4074.06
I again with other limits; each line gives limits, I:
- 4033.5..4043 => 4042.29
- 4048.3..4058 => 4057.21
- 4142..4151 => 4150.76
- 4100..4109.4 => 4105.14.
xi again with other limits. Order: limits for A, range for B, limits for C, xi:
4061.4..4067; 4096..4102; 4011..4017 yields 3.0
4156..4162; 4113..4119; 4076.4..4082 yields 0.5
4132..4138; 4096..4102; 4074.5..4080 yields 1.5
